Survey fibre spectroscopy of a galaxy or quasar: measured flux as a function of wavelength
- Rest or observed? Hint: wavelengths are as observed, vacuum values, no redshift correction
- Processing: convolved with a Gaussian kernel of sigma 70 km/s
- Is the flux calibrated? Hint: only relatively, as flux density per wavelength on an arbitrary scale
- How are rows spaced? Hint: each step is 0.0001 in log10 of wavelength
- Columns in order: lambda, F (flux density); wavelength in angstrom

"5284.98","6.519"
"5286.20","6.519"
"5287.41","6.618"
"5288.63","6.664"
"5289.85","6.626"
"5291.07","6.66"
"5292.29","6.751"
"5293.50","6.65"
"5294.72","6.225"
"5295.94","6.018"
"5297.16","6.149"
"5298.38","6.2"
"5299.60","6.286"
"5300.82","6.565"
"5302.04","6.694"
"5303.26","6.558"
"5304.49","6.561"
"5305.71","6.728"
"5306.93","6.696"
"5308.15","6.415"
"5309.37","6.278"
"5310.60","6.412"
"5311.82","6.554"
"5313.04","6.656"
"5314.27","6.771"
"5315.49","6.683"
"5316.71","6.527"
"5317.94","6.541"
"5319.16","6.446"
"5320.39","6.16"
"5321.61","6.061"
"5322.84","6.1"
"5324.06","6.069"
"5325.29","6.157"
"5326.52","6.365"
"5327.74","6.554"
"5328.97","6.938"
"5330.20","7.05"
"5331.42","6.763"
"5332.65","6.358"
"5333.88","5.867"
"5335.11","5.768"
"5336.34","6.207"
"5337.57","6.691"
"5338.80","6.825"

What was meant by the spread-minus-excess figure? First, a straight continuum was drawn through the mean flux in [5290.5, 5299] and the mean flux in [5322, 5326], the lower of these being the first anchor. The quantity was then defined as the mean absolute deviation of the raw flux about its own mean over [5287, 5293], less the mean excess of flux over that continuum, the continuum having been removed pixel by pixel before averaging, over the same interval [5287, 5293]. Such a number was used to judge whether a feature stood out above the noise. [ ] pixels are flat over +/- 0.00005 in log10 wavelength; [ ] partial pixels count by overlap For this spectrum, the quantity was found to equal -0.20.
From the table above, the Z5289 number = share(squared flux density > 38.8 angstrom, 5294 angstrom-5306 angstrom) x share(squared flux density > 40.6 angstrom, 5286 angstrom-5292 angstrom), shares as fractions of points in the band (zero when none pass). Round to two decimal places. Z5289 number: 0.60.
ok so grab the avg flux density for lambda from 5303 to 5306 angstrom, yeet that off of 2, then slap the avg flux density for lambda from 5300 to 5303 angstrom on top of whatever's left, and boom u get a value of 2.01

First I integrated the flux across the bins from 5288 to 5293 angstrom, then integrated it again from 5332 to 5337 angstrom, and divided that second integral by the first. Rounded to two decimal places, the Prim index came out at 0.91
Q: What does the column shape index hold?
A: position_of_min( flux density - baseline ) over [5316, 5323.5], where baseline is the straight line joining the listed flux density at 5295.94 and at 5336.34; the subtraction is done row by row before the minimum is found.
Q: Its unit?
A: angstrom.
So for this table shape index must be 5321.61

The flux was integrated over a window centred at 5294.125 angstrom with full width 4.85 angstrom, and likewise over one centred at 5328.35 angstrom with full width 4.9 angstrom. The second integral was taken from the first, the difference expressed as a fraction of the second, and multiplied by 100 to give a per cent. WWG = -5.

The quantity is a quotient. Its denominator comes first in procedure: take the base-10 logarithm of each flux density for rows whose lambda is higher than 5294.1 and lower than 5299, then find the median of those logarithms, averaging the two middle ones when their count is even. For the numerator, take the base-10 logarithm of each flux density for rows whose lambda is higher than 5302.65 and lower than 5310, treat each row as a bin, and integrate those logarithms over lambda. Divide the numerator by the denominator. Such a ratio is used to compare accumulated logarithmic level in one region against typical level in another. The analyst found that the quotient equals 7.6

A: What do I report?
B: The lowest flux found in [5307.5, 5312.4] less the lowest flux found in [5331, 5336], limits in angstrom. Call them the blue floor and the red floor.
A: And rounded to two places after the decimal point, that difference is 0.51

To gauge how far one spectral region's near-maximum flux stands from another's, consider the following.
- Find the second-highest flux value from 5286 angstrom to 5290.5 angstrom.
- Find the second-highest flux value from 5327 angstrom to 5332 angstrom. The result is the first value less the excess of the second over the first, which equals 6.31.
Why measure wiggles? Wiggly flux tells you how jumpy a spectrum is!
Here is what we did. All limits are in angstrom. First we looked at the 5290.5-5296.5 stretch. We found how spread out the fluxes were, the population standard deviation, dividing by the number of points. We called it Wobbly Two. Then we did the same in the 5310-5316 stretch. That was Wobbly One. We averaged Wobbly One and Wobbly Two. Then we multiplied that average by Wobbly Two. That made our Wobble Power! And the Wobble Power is 0.06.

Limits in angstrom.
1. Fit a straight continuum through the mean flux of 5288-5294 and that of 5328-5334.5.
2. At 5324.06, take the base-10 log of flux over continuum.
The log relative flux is -0.037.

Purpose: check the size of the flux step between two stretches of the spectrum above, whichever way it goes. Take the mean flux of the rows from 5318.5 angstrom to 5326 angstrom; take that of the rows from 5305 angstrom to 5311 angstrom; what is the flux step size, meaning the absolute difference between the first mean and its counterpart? 0.3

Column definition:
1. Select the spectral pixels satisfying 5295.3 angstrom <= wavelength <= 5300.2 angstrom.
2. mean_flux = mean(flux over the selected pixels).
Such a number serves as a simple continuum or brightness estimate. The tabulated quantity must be 6.2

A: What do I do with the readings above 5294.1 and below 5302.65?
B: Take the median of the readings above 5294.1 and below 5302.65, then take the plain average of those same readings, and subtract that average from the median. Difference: -0.08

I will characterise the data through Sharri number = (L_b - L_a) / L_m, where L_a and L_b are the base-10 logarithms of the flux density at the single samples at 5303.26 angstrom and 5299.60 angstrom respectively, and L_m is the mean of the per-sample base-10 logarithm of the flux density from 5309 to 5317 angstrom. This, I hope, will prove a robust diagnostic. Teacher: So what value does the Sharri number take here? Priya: -0.023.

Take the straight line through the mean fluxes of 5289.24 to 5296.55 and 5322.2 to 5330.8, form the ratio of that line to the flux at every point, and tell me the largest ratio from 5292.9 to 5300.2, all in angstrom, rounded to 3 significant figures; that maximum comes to 1.08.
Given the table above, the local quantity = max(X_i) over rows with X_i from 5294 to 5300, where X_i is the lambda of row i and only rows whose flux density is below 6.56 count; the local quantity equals 5299.60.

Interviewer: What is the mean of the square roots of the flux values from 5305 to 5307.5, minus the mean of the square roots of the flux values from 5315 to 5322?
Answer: 0.061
